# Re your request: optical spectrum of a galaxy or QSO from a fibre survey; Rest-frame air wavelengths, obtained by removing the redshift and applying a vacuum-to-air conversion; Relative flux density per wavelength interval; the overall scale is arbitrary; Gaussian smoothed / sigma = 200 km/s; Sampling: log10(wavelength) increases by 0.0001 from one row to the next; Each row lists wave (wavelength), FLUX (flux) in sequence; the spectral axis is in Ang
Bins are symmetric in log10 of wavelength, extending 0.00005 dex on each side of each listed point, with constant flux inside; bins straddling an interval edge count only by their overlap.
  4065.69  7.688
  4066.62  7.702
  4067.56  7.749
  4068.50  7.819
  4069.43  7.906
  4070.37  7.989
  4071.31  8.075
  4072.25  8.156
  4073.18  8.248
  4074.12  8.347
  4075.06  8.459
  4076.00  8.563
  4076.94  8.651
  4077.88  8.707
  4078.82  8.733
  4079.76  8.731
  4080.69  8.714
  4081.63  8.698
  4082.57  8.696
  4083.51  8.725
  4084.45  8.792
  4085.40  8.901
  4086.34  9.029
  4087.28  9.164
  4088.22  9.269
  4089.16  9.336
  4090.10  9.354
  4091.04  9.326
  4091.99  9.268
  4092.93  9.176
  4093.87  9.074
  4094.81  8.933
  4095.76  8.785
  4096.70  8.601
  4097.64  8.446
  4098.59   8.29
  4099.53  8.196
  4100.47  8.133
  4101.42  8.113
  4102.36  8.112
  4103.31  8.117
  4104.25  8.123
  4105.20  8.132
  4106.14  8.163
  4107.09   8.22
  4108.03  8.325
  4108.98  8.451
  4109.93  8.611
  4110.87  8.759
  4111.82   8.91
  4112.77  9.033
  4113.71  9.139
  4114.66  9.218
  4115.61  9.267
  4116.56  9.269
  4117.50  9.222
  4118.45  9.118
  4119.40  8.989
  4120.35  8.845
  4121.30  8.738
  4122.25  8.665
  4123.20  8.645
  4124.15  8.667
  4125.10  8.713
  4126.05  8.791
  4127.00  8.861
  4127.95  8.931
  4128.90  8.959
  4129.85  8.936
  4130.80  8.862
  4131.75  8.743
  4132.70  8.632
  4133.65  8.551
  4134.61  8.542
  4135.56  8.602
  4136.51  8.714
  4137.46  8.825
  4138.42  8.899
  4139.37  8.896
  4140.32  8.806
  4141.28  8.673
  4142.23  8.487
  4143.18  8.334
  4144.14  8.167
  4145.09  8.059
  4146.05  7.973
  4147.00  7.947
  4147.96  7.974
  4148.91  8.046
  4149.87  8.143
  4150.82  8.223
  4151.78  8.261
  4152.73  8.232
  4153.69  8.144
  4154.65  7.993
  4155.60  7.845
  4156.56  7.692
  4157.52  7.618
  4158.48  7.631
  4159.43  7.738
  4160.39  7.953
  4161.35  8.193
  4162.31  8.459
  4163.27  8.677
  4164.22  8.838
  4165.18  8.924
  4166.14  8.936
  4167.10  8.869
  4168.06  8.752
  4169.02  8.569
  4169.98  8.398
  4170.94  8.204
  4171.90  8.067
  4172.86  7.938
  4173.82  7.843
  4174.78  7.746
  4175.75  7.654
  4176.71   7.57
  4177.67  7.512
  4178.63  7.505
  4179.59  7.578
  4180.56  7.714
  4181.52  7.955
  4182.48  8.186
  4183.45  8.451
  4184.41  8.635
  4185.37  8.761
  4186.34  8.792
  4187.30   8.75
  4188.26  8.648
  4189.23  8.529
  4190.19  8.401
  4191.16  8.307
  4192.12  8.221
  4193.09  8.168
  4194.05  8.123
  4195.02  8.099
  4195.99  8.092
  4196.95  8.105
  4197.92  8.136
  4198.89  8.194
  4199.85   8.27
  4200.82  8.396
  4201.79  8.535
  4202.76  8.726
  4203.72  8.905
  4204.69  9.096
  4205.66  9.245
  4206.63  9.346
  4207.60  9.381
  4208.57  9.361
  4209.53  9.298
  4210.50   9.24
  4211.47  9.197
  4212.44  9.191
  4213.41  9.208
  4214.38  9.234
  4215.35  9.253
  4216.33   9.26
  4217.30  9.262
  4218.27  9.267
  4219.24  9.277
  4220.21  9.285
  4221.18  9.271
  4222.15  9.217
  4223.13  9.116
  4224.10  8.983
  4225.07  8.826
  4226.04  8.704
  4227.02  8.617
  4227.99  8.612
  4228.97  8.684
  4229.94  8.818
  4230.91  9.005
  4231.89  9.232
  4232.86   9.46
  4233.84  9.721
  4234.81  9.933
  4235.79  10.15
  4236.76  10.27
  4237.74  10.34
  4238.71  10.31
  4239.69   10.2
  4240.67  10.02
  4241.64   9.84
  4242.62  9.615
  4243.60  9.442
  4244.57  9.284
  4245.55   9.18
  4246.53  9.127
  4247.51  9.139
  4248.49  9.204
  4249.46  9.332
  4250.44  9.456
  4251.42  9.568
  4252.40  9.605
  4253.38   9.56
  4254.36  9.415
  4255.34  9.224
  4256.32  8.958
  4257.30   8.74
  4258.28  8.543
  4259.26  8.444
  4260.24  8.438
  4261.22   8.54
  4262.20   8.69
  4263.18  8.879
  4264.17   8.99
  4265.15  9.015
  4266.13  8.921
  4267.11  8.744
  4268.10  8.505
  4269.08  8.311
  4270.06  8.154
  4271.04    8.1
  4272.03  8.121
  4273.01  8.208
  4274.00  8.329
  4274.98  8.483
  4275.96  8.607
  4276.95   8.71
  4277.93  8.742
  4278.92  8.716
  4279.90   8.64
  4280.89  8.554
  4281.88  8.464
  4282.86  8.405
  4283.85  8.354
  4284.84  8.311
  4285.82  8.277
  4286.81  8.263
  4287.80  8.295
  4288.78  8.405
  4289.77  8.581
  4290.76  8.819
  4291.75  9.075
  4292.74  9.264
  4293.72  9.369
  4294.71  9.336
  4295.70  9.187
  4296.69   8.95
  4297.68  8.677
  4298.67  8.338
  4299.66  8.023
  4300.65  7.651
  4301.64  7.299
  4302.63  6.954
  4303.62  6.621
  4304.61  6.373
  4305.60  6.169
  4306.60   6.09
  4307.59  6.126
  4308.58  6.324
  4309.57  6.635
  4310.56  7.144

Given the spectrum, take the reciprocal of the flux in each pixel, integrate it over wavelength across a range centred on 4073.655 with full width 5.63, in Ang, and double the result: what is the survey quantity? 1.36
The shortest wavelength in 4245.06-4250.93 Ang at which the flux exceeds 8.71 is 4245.55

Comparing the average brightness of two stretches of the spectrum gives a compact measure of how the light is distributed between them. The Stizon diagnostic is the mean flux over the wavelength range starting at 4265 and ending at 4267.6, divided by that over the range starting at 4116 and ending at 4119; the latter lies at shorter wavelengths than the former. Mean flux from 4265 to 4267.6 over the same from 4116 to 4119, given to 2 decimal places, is 0.97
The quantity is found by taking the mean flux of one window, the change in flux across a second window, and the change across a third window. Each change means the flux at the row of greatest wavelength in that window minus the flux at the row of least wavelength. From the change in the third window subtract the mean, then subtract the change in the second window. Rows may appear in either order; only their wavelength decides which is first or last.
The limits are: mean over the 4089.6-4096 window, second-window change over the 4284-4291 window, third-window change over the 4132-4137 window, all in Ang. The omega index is -9.56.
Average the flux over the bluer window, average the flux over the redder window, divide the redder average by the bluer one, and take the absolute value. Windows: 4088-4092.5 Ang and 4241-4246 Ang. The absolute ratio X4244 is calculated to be 1.02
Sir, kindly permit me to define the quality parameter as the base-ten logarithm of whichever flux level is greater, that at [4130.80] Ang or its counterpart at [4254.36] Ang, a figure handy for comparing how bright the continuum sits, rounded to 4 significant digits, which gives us 0.9738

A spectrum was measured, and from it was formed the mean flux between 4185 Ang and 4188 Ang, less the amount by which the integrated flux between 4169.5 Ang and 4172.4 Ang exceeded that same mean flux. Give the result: -6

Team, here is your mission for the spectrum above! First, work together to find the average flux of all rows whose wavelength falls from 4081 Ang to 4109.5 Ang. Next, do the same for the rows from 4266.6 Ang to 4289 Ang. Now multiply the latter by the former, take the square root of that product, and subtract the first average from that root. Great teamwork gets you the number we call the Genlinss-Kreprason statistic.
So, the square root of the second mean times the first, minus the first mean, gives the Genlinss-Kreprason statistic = -0.12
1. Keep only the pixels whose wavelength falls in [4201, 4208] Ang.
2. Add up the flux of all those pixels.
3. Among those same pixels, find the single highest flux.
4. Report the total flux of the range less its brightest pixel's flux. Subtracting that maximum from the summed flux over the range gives 53.9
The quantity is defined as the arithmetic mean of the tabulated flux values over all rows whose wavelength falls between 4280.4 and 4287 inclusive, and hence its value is 8.4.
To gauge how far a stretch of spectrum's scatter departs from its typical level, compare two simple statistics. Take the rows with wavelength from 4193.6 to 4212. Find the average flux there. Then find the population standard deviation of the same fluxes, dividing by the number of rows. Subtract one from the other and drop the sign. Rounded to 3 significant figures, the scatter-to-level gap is 8.21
